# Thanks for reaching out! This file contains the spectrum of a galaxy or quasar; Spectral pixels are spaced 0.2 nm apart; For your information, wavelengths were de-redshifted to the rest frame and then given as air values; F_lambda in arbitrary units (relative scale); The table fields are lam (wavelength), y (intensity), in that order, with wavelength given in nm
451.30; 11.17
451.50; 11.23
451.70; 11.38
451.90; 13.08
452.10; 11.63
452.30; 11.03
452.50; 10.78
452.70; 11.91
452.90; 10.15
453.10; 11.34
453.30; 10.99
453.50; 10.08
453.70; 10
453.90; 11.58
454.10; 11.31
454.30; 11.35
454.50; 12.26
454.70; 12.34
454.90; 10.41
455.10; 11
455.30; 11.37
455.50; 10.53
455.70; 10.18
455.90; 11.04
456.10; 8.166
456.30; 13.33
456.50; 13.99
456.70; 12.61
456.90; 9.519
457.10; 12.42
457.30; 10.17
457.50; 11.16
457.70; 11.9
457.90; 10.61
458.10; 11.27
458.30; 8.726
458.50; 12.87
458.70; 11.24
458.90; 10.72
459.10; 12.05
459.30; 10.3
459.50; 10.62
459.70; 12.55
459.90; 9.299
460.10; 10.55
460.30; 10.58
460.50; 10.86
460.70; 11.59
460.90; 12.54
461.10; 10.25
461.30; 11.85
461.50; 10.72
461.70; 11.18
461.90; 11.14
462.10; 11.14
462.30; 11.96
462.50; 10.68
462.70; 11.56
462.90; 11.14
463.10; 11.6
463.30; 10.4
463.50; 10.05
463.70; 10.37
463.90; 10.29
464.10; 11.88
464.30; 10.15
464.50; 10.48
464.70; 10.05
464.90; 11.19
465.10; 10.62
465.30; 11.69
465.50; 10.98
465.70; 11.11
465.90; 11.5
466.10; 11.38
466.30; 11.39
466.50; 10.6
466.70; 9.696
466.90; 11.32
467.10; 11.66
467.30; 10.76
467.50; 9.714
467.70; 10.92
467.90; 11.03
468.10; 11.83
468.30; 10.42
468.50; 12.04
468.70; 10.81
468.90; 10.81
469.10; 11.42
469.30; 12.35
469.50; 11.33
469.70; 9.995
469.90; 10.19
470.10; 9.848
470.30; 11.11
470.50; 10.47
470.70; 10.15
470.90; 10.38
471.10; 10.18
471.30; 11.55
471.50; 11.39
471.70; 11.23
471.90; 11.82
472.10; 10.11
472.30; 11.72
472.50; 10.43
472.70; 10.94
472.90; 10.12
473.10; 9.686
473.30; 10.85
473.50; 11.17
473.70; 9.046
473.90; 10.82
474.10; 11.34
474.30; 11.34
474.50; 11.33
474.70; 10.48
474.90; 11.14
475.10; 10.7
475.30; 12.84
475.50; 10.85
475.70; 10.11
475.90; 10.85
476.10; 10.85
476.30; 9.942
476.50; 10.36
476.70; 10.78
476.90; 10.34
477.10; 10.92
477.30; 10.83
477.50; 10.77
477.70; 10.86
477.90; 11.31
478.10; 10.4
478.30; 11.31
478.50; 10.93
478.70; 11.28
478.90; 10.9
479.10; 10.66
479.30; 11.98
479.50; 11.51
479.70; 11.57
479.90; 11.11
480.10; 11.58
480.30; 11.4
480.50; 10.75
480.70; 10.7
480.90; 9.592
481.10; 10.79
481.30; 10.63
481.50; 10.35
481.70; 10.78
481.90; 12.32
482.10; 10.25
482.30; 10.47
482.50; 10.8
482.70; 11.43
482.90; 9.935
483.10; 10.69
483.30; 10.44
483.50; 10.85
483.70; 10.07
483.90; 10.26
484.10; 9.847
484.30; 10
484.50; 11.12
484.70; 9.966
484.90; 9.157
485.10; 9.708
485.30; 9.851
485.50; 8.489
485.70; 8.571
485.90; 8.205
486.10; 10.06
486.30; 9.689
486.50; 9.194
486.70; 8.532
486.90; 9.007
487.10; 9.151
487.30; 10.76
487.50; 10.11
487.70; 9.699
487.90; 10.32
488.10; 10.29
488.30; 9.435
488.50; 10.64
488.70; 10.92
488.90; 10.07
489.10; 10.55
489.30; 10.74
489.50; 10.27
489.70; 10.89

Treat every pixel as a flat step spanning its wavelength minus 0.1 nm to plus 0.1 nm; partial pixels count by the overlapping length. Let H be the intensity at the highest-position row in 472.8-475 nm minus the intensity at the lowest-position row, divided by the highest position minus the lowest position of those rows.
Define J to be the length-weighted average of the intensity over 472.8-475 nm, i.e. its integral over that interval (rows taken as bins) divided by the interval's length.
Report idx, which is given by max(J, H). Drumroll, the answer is 10.7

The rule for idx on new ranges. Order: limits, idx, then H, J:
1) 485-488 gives 9.4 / 0.2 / 9.4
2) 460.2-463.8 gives 11.1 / -0.1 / 11.1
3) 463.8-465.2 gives 10.7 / 0.3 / 10.7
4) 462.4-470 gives 10.9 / -0.1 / 10.9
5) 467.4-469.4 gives 11.1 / 1.5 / 11.1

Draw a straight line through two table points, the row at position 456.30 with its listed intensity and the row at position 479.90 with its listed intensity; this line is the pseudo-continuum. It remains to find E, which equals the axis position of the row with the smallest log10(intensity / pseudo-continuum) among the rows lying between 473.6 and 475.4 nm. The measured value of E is 473.70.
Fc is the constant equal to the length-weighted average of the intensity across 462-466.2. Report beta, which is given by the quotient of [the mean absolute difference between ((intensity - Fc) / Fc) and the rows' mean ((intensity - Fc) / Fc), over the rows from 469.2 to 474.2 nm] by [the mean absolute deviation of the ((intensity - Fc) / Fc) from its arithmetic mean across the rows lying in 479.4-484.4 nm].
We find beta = 1.32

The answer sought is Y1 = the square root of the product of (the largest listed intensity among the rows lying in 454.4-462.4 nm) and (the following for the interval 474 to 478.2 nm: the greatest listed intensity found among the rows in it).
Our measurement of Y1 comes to 13.4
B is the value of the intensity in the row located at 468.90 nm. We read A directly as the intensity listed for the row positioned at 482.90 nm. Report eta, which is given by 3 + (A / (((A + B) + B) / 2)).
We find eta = 3.63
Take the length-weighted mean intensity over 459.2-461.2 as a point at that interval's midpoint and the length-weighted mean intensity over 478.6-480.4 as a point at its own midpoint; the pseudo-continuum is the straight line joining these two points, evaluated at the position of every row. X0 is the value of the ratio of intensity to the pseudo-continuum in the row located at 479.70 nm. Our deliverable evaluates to 1.02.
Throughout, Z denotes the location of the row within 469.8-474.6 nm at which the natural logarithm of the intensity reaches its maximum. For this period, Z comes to 471.90 nm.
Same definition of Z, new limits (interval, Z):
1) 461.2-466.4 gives 462.30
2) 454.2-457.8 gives 456.50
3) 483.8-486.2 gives 484.50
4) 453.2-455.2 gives 454.70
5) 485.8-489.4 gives 488.70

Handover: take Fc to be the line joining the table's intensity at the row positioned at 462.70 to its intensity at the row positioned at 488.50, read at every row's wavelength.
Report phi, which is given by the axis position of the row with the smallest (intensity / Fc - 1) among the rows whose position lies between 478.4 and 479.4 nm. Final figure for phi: 479.10 nm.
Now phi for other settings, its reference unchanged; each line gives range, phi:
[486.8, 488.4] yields 486.90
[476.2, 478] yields 476.30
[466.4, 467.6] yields 466.70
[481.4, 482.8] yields 482.10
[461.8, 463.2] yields 462.50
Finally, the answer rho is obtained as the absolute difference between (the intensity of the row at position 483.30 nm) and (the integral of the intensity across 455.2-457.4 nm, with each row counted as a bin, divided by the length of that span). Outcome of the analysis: 0.8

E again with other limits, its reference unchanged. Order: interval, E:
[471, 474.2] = 473.70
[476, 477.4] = 476.30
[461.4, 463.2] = 461.50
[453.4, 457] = 456.10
